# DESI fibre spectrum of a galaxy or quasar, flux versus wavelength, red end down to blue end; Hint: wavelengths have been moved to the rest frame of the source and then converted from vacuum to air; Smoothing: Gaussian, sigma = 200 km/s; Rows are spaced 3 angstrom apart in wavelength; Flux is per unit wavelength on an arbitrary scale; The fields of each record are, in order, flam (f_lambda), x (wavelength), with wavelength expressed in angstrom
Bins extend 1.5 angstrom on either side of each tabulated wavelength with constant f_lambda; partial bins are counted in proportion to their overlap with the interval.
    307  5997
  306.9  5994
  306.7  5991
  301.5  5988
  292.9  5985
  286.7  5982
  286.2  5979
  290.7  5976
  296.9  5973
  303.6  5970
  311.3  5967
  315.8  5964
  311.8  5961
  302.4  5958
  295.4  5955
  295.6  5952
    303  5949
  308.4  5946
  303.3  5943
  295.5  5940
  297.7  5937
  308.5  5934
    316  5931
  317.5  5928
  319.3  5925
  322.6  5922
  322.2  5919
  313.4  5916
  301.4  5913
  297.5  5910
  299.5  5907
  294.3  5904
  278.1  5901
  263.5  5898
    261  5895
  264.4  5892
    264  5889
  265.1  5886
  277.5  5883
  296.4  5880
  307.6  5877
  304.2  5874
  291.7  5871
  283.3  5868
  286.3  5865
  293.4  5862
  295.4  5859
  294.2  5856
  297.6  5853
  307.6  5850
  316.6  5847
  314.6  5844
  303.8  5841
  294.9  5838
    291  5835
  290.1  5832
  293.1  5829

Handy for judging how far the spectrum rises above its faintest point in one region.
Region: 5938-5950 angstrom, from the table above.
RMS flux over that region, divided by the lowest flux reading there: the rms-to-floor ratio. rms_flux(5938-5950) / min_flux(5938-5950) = 1.024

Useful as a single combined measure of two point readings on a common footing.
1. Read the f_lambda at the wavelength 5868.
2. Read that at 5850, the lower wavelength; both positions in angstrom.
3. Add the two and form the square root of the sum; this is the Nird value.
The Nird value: 24.3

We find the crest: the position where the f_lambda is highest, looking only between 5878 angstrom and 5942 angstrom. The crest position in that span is 5922 angstrom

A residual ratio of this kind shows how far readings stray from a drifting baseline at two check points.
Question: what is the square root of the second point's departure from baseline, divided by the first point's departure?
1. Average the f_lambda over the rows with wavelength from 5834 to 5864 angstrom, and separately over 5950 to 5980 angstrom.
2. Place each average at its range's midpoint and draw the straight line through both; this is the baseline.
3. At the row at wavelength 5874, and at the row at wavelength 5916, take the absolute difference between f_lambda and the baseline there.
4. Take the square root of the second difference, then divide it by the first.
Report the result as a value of 1.1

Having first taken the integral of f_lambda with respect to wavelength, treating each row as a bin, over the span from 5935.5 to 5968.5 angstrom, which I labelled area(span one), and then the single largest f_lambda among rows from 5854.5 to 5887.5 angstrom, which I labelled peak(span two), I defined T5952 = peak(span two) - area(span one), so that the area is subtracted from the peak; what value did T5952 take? -9713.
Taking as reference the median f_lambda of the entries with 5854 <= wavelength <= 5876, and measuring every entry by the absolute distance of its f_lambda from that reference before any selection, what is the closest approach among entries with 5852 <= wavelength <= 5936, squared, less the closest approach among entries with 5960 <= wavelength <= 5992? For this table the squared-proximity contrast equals -0.5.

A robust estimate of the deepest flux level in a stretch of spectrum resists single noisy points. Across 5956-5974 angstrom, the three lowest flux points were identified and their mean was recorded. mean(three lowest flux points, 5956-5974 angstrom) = 301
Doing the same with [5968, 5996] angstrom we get 288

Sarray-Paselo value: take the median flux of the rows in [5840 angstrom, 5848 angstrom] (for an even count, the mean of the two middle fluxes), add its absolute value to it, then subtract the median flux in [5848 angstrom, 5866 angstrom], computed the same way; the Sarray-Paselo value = 334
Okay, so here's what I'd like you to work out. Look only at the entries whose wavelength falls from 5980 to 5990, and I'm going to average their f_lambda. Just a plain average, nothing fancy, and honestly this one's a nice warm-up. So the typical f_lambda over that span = 294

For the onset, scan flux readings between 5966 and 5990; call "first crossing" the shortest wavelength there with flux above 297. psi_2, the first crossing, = 5967 angstrom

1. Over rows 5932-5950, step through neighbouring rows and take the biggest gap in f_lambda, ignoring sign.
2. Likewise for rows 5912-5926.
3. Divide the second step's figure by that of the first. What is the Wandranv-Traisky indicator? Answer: 1.11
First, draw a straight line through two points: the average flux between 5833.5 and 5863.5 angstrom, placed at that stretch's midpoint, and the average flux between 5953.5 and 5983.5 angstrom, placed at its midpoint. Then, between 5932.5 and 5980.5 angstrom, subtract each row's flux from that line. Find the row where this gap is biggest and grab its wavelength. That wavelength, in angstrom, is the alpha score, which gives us 5979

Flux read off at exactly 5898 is 263.5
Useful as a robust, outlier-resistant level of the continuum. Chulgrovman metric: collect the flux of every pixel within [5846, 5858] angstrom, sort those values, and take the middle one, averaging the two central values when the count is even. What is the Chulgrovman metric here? 303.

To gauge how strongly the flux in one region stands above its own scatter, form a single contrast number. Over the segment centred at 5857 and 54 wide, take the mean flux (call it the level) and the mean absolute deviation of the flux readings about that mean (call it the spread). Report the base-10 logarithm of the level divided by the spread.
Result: 1.56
